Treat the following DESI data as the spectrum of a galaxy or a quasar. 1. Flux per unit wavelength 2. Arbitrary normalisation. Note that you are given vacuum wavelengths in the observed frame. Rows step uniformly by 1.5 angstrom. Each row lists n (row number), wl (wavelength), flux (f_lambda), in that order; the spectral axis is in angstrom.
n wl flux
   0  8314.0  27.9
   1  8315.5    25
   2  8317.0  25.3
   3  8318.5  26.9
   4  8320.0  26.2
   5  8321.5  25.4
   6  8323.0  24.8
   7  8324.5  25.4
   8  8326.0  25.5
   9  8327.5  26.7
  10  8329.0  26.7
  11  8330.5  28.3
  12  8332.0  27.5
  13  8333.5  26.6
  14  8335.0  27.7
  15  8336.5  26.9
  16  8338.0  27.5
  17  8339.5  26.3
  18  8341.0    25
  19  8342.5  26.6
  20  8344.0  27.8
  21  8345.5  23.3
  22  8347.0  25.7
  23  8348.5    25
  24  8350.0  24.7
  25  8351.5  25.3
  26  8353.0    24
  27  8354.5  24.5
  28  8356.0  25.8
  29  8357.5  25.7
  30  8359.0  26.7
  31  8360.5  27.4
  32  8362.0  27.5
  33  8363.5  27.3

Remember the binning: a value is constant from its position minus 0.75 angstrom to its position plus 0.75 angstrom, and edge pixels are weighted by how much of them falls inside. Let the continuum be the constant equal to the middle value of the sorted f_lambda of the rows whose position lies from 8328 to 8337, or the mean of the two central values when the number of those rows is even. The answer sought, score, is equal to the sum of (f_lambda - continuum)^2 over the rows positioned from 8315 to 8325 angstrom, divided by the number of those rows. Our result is 3.1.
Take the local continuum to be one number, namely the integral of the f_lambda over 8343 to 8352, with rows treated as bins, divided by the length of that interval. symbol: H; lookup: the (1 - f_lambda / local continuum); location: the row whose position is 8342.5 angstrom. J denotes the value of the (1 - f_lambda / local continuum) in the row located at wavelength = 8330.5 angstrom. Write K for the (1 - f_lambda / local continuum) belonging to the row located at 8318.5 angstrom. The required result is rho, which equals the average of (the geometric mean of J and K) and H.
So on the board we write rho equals 0.02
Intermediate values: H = -0.050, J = -0.117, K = -0.062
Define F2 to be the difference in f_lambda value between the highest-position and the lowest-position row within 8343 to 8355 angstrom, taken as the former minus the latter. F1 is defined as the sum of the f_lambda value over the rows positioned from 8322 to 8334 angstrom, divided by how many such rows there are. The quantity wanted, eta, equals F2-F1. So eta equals -29.7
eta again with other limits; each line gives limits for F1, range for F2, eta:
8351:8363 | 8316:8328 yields -24.5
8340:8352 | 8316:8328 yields -24.0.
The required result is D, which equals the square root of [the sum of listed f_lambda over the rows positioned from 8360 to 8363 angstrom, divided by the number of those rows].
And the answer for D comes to 5.24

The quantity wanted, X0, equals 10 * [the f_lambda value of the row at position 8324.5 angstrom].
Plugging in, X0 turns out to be 254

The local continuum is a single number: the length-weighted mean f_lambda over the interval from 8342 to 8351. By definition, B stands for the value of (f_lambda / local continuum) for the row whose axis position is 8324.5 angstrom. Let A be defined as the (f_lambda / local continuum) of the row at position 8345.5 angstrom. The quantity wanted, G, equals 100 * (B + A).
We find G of 191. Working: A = 0.91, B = 1.00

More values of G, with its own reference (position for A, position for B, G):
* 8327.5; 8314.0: 214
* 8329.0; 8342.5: 209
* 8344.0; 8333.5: 213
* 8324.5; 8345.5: 191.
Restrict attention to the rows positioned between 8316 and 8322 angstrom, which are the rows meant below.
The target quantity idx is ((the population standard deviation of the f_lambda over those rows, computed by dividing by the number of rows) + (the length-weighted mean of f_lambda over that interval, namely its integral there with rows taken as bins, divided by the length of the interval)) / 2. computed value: 13.3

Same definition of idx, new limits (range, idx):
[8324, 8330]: 13.4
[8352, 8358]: 12.9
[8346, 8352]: 12.7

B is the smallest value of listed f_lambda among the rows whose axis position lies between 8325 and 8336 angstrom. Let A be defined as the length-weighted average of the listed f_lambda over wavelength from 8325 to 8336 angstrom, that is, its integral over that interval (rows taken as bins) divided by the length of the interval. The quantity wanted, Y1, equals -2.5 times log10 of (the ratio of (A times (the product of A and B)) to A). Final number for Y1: -7.09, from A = 27.0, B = 25.5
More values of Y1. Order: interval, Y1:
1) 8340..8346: -6.95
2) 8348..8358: -6.94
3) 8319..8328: -7.01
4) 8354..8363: -7.02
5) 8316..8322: -7.04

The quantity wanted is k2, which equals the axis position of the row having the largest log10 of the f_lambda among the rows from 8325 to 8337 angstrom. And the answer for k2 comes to 8330.5 angstrom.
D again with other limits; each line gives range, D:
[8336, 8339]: 5.22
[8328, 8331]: 5.24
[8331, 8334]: 5.20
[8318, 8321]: 5.15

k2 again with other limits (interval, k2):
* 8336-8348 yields 8344.0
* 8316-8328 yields 8318.5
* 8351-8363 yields 8362.0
